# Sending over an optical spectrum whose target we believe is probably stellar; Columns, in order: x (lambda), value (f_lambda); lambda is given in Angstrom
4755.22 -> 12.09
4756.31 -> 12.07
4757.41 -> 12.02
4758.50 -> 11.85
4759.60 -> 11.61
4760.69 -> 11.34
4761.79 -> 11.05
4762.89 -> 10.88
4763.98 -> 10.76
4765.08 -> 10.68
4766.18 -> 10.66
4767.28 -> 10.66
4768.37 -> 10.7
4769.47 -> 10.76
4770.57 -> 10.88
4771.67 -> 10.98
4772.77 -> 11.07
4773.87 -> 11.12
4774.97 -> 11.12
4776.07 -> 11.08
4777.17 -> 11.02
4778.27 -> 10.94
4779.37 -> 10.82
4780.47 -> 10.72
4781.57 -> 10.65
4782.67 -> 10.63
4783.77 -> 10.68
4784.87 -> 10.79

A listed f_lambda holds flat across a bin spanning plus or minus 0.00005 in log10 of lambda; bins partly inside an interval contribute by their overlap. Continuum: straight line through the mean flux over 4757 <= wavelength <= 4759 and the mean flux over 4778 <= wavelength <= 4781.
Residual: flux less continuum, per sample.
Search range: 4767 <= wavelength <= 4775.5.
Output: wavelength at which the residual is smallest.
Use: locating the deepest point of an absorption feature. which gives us 4767.28 Angstrom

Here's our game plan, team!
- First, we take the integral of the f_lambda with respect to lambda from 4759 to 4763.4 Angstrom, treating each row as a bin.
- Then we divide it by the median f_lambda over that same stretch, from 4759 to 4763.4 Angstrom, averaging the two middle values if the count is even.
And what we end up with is 4.4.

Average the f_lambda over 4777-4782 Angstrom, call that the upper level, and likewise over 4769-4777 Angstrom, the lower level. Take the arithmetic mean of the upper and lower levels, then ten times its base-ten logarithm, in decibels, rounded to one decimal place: 10.4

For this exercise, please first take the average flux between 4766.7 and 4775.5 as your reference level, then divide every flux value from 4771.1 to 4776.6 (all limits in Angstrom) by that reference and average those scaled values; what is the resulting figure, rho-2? 1.01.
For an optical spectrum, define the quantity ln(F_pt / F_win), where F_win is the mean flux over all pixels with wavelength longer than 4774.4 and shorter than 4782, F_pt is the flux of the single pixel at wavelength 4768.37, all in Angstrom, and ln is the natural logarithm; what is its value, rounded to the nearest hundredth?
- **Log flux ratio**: -0.02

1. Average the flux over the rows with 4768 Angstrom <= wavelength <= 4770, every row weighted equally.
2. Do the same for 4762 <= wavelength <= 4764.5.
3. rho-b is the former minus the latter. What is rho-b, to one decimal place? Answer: -0.1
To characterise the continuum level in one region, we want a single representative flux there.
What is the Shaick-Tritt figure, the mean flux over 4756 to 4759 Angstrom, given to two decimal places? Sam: 11.98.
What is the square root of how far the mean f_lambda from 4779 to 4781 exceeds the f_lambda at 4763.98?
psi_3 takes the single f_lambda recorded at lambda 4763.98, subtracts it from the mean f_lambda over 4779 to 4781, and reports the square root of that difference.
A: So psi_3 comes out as 0.1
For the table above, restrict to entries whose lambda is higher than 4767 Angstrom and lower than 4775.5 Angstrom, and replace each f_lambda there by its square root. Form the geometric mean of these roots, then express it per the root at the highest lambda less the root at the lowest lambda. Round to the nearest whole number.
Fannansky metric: 47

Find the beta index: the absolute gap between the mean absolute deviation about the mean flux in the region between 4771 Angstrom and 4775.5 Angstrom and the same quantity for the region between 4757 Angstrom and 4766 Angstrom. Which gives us 0.384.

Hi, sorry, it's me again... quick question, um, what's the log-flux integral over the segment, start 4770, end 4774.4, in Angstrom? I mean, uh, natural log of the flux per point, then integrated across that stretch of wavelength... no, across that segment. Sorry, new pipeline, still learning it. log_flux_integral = 10.54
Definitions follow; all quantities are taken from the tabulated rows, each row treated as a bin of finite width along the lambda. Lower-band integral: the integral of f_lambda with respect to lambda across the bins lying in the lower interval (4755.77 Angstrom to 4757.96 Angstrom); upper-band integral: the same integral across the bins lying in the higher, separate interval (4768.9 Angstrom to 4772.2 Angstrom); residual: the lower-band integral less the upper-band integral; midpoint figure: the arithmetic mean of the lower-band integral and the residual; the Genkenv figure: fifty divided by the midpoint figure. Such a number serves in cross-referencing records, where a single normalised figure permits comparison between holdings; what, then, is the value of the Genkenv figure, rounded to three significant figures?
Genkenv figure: 5.90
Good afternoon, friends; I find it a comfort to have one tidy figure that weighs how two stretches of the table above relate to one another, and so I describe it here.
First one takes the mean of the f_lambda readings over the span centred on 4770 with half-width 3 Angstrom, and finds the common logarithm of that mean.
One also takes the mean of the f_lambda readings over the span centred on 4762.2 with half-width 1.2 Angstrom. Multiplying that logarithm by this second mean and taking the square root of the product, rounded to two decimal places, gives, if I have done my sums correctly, 3.37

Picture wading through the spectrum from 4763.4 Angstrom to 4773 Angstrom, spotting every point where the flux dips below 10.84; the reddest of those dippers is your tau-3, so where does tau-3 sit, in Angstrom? 4769.47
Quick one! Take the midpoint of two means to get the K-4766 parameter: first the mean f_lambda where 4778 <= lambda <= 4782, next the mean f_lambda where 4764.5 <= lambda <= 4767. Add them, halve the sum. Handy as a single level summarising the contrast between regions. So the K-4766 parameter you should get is 10.7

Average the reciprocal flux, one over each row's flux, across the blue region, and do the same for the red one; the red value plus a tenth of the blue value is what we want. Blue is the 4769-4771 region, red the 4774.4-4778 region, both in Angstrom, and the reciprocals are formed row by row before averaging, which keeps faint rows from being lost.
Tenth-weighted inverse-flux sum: 0.0996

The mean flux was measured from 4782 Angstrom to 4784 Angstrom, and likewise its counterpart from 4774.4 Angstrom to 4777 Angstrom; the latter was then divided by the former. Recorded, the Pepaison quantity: 1.04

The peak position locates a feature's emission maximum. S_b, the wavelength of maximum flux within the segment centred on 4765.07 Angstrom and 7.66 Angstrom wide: 4761.79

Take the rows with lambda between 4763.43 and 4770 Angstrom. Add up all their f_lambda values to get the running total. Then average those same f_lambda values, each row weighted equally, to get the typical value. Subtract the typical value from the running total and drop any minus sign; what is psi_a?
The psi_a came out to 53.5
